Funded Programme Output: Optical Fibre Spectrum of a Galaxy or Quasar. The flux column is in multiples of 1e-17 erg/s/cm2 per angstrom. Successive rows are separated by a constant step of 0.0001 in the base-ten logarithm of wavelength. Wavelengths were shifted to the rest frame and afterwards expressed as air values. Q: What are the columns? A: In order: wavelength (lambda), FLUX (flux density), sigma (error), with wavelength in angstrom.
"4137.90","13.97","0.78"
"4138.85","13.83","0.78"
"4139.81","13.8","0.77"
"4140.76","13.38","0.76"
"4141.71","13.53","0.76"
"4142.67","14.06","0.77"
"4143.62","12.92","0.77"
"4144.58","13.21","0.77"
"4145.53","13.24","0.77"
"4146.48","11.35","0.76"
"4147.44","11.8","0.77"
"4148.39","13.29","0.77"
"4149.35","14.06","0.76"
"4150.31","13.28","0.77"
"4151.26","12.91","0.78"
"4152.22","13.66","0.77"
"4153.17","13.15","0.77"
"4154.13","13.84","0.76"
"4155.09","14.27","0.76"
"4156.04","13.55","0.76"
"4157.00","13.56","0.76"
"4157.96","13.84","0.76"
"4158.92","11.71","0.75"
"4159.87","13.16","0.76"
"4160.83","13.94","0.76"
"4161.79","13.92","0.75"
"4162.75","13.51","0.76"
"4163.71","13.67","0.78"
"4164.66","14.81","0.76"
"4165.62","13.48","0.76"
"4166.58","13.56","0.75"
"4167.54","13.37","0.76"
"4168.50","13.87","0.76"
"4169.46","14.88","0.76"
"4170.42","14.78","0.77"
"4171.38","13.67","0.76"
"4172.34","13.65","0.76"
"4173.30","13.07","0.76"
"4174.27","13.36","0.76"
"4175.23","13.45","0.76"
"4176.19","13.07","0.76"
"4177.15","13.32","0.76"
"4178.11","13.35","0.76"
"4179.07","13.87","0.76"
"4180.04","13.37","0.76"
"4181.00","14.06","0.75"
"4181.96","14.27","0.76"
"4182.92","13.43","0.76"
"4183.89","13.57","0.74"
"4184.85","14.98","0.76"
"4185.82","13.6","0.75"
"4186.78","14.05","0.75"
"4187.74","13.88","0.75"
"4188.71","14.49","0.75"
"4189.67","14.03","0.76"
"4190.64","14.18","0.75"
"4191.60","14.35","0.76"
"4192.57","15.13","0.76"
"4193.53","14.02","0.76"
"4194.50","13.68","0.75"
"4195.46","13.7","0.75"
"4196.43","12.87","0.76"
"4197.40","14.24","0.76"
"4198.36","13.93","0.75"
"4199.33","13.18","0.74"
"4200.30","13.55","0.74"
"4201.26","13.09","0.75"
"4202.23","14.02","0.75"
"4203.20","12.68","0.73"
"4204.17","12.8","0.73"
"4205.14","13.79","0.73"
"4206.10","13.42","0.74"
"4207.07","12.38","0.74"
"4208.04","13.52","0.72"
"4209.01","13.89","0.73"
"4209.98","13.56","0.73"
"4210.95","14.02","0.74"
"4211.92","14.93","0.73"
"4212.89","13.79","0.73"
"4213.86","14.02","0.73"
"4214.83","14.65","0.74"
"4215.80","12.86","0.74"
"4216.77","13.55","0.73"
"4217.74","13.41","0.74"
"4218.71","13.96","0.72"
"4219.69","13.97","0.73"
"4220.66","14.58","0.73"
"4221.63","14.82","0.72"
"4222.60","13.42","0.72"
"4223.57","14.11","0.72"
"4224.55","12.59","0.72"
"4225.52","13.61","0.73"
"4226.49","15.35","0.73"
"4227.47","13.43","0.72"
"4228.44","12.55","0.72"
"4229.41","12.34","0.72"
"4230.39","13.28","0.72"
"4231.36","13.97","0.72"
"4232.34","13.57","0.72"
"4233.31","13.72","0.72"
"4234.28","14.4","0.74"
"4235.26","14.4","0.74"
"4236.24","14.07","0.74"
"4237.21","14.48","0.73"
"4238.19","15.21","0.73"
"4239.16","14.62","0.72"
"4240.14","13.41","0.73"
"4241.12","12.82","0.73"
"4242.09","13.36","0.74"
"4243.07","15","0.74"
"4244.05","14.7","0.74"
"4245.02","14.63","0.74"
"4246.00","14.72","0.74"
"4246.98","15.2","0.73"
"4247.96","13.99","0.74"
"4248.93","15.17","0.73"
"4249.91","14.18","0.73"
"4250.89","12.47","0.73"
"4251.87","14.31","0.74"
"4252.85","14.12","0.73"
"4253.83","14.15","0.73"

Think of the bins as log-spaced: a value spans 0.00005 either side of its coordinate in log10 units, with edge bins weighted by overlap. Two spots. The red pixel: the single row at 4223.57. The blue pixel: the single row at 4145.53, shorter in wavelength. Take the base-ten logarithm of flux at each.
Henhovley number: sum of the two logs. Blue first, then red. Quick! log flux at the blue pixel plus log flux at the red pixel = 2.27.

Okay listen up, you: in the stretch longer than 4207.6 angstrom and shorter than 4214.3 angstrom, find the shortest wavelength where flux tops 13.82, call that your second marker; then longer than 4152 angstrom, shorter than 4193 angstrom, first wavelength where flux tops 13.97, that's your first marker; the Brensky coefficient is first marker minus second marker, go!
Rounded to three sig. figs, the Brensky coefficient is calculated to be -53.9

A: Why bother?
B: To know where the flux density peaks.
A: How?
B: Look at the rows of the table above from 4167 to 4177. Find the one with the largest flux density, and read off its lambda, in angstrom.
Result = 4169.46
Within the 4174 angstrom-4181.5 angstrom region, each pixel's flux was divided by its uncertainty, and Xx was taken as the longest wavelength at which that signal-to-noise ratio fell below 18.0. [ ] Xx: 4180.04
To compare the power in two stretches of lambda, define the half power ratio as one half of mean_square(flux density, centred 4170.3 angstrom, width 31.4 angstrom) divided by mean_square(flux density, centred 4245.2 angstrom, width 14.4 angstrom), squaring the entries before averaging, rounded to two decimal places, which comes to 0.46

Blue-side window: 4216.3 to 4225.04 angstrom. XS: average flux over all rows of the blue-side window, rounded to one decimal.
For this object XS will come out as 13.8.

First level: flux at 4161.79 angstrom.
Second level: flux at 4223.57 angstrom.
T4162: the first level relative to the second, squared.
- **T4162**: 0.97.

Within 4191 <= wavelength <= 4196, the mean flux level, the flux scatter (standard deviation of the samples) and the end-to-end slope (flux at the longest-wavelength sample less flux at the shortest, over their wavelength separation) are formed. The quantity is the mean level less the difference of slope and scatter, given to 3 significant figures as 14.9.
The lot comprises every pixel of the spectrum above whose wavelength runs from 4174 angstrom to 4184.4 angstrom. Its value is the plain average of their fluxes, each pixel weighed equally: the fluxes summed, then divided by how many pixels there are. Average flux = 13.6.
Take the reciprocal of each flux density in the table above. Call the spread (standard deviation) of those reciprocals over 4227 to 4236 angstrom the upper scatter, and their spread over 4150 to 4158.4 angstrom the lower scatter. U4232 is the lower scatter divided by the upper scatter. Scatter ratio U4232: 0.55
